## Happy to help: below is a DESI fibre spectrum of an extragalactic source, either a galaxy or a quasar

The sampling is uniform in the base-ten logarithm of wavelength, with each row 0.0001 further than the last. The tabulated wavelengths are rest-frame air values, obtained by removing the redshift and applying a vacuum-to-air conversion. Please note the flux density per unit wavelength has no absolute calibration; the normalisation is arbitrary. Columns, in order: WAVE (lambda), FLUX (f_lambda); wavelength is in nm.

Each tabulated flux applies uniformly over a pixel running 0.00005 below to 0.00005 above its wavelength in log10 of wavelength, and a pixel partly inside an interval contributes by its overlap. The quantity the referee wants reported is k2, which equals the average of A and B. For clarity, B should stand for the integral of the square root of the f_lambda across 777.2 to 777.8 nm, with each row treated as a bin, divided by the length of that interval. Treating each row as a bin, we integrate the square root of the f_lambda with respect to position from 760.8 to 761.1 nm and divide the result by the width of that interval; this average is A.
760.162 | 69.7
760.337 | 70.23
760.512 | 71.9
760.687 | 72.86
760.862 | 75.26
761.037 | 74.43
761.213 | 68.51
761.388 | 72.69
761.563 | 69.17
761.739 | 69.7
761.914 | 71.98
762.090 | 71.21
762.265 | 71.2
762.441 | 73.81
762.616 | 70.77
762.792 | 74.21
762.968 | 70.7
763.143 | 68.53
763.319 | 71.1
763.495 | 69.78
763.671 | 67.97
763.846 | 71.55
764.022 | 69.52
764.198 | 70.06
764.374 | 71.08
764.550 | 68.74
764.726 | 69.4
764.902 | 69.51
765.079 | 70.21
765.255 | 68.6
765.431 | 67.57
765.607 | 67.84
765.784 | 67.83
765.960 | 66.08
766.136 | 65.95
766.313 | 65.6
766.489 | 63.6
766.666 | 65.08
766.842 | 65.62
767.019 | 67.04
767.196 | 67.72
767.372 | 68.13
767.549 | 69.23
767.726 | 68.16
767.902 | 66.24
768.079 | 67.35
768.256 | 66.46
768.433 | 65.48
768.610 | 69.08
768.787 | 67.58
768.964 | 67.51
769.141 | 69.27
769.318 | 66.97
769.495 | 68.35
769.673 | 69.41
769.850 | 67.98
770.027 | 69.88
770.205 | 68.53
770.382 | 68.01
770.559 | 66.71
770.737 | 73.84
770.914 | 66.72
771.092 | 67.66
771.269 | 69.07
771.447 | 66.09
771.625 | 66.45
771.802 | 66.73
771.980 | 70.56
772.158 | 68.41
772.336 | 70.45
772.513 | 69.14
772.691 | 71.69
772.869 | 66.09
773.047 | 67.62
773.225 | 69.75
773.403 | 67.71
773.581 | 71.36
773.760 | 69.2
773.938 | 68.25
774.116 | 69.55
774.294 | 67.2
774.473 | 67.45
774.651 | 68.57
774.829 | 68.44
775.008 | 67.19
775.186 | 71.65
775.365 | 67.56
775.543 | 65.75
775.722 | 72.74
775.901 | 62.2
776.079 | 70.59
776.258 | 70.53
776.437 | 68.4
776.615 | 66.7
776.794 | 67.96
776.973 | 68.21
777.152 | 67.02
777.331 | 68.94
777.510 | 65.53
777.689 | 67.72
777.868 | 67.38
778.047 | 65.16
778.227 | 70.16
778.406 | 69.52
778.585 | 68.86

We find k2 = 8.43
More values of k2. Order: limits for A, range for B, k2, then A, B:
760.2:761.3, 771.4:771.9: 8.32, 8.49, 8.16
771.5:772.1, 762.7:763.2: 8.34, 8.23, 8.44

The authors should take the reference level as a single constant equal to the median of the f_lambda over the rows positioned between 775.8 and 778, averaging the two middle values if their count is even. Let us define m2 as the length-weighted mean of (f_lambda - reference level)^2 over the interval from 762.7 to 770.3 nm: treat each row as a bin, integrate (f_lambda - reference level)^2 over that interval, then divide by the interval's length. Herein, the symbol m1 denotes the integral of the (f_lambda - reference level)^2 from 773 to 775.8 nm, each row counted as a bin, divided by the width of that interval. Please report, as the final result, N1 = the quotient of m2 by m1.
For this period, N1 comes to 1.0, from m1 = 4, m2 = 4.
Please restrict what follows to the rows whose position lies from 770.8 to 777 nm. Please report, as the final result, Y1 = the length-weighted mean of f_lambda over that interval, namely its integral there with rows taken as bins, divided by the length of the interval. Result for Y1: 68.4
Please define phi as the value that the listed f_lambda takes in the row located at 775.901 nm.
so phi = 62.2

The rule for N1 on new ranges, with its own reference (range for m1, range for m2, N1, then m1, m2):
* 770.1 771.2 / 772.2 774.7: 0.5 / 6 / 3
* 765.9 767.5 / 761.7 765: 2.1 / 5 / 10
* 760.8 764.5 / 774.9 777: 0.5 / 14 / 8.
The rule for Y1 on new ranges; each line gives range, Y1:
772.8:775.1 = 68.4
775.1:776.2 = 68.4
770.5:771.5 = 68.5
